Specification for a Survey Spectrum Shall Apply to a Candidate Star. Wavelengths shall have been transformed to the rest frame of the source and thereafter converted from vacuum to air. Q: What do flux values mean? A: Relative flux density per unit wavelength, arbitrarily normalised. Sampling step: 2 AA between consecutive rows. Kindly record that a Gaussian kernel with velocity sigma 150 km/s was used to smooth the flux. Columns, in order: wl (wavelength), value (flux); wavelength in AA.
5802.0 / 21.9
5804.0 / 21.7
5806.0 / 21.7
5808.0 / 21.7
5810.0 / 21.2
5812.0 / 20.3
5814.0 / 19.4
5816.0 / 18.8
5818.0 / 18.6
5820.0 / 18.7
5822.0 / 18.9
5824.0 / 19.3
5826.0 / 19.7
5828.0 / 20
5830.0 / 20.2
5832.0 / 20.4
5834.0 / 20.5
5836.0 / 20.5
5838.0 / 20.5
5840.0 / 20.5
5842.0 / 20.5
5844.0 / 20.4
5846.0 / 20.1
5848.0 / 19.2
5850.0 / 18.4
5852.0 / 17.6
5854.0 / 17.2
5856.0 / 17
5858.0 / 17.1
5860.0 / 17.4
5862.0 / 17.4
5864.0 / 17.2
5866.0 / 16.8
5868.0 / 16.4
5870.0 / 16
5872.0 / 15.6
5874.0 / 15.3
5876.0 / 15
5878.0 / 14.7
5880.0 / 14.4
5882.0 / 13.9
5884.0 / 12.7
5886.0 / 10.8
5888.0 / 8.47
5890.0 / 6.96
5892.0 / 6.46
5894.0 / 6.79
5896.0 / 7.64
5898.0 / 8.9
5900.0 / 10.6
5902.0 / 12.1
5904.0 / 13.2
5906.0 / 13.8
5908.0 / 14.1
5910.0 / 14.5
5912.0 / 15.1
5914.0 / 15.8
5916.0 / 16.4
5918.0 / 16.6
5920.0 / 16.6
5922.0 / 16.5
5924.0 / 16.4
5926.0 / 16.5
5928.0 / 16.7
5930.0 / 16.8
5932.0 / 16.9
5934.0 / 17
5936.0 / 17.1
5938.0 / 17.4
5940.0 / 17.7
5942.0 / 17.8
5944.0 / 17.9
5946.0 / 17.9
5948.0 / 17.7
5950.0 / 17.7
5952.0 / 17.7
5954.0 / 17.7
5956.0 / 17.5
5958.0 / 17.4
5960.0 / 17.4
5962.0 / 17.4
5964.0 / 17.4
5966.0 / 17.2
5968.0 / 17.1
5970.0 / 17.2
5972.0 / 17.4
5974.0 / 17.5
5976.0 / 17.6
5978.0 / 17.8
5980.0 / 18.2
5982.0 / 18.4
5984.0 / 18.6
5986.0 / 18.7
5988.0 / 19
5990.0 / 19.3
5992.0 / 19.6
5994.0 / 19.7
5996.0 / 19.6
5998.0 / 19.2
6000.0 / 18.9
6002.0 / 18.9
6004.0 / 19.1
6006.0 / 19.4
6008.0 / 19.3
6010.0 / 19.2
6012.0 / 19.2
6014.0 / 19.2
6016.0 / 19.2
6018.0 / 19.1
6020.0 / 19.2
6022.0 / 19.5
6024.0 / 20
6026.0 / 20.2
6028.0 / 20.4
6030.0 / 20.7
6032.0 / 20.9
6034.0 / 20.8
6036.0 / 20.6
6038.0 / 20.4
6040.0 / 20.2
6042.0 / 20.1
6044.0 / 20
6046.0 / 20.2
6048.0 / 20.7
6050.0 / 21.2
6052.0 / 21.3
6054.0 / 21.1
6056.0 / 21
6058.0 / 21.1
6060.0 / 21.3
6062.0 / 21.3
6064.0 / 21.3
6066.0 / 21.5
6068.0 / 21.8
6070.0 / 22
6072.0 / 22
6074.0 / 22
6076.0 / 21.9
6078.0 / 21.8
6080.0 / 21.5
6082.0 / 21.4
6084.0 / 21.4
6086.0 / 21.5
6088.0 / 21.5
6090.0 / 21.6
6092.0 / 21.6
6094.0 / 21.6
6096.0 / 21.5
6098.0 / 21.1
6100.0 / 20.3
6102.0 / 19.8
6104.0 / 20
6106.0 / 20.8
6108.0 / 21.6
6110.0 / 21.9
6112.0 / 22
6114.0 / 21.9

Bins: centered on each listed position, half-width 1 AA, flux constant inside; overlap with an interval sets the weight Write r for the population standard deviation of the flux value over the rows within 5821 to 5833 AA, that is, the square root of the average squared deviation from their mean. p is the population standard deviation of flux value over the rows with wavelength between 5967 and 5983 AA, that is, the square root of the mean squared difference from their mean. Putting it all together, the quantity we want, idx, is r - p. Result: 0.1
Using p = 0.43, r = 0.52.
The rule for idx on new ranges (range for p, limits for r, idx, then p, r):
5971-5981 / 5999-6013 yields -0.1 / 0.28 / 0.18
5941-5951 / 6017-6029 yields 0.4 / 0.09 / 0.50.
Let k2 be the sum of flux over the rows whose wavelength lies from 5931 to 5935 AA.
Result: 33.9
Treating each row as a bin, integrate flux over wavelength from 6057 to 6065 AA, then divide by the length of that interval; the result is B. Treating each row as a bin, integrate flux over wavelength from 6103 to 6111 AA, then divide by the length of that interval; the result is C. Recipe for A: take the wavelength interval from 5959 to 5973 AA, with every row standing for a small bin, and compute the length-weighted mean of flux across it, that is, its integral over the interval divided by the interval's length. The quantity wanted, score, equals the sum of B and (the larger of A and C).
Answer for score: 42.3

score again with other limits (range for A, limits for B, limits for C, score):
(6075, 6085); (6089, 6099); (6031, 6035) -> 43.1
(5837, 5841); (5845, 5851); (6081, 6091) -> 40.7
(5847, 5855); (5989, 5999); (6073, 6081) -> 41.3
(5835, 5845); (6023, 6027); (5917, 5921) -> 40.6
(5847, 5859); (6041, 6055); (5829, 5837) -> 41.1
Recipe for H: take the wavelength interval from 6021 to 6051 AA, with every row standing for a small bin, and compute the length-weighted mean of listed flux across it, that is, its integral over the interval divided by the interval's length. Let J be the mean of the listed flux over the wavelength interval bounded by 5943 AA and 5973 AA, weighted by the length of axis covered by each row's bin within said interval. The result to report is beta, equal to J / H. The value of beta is 0.86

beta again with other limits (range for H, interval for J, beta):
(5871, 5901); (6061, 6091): 1.93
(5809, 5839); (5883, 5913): 0.55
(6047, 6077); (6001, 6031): 0.91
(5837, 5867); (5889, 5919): 0.65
